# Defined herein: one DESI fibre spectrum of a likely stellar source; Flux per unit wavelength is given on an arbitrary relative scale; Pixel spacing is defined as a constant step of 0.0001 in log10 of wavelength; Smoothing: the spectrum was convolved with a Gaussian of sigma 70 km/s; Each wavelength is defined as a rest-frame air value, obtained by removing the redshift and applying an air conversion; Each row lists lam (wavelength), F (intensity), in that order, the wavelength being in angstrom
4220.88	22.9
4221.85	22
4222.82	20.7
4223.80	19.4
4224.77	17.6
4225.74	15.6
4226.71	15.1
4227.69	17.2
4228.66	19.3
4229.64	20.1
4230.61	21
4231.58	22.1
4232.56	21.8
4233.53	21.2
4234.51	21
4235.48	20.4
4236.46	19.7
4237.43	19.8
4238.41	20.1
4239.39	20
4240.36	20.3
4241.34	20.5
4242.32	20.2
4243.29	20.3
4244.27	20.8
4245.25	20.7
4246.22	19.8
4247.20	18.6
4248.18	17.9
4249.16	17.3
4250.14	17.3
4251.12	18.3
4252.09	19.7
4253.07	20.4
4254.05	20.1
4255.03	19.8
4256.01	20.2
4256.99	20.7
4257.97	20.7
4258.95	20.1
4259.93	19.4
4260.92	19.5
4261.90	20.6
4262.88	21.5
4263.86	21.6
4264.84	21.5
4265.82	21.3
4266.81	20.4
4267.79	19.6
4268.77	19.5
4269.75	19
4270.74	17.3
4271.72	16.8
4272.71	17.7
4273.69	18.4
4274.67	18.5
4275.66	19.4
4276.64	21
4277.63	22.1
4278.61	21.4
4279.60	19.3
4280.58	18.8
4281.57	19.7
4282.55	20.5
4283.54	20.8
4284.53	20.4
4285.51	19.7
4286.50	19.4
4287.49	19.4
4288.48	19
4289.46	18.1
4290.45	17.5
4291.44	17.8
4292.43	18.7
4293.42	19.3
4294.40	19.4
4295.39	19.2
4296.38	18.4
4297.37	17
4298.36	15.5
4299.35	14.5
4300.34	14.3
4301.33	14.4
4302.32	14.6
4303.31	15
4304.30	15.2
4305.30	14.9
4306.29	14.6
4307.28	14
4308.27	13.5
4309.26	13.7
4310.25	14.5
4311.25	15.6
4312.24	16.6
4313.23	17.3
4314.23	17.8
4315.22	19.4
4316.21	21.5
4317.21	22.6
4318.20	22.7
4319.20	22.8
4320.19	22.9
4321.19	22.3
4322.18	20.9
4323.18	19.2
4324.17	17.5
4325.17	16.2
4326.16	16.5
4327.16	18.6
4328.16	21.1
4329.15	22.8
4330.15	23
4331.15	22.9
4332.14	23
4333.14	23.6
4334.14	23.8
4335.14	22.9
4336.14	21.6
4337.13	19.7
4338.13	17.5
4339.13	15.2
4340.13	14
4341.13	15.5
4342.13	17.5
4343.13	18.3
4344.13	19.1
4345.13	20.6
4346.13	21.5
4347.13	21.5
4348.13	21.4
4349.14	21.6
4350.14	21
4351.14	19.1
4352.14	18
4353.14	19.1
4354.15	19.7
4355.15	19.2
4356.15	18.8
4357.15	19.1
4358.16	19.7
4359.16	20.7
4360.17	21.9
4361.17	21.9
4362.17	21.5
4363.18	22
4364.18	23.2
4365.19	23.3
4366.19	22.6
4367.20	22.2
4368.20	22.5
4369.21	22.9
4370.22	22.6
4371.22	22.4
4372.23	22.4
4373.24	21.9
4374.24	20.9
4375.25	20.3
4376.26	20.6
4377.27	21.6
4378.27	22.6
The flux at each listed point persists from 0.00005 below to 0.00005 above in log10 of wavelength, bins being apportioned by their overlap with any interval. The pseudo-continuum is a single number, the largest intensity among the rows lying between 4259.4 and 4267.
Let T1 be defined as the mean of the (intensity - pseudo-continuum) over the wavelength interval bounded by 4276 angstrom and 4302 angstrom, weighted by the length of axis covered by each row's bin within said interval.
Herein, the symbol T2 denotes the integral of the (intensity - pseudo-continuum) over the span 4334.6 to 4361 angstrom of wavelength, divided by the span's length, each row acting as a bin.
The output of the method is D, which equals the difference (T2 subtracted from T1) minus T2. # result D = 1.4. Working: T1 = -2.95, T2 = -2.17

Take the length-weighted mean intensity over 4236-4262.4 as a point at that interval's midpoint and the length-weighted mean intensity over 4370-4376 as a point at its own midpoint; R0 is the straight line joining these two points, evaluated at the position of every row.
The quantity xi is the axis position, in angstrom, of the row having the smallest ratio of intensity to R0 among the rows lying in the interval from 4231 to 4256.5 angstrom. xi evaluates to 4250.14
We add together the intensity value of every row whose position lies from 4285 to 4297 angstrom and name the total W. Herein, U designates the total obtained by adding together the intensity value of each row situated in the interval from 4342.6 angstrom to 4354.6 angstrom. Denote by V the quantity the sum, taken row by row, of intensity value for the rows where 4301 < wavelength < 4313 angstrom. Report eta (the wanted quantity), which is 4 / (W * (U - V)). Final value 0.0003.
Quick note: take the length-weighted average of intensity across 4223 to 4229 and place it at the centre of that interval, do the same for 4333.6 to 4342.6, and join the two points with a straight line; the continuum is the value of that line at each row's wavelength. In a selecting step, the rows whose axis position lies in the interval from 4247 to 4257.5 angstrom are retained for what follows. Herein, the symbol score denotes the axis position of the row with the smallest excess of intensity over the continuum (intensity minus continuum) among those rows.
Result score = 4250.14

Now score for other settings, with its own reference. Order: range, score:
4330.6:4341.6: 4340.13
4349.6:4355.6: 4352.14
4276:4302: 4300.34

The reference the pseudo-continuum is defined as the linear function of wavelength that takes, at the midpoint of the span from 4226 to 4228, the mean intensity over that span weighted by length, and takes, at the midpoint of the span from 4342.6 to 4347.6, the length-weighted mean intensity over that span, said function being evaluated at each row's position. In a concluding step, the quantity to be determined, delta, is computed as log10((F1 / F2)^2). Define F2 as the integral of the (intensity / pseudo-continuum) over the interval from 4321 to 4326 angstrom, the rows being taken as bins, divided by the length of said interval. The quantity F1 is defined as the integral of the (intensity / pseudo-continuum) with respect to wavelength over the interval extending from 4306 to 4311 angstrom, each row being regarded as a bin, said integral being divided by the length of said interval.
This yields -0.2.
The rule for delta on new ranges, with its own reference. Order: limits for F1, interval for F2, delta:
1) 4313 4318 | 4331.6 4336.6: -0.1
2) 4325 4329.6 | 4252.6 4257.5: -0.2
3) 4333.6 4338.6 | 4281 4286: 0.0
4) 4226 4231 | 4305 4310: 0.4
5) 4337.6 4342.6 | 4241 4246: -0.4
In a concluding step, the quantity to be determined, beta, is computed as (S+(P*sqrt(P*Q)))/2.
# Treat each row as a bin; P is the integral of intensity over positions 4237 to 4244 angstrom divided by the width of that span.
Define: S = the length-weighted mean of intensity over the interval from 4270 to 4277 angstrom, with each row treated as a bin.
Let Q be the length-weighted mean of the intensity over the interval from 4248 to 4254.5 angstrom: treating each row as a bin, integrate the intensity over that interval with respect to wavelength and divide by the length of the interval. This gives 206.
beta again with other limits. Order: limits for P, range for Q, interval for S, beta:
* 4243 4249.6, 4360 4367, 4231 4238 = 211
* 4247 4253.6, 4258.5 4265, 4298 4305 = 188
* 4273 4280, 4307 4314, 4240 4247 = 184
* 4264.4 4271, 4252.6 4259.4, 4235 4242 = 209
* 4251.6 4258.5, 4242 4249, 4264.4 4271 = 212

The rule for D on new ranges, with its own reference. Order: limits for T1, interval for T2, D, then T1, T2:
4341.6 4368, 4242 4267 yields 2.3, -1.02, -1.66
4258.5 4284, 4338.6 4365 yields 2.0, -1.77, -1.90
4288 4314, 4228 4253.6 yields -2.0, -5.33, -1.67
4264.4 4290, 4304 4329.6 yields 4.6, -2.03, -3.32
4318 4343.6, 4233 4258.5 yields 2.0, -1.55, -1.76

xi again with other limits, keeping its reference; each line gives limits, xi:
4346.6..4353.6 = 4352.14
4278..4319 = 4308.27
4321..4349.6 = 4340.13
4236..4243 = 4236.46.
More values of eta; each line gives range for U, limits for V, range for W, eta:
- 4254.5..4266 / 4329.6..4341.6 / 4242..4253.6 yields 0.0041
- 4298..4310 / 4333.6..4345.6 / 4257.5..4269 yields -0.0003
